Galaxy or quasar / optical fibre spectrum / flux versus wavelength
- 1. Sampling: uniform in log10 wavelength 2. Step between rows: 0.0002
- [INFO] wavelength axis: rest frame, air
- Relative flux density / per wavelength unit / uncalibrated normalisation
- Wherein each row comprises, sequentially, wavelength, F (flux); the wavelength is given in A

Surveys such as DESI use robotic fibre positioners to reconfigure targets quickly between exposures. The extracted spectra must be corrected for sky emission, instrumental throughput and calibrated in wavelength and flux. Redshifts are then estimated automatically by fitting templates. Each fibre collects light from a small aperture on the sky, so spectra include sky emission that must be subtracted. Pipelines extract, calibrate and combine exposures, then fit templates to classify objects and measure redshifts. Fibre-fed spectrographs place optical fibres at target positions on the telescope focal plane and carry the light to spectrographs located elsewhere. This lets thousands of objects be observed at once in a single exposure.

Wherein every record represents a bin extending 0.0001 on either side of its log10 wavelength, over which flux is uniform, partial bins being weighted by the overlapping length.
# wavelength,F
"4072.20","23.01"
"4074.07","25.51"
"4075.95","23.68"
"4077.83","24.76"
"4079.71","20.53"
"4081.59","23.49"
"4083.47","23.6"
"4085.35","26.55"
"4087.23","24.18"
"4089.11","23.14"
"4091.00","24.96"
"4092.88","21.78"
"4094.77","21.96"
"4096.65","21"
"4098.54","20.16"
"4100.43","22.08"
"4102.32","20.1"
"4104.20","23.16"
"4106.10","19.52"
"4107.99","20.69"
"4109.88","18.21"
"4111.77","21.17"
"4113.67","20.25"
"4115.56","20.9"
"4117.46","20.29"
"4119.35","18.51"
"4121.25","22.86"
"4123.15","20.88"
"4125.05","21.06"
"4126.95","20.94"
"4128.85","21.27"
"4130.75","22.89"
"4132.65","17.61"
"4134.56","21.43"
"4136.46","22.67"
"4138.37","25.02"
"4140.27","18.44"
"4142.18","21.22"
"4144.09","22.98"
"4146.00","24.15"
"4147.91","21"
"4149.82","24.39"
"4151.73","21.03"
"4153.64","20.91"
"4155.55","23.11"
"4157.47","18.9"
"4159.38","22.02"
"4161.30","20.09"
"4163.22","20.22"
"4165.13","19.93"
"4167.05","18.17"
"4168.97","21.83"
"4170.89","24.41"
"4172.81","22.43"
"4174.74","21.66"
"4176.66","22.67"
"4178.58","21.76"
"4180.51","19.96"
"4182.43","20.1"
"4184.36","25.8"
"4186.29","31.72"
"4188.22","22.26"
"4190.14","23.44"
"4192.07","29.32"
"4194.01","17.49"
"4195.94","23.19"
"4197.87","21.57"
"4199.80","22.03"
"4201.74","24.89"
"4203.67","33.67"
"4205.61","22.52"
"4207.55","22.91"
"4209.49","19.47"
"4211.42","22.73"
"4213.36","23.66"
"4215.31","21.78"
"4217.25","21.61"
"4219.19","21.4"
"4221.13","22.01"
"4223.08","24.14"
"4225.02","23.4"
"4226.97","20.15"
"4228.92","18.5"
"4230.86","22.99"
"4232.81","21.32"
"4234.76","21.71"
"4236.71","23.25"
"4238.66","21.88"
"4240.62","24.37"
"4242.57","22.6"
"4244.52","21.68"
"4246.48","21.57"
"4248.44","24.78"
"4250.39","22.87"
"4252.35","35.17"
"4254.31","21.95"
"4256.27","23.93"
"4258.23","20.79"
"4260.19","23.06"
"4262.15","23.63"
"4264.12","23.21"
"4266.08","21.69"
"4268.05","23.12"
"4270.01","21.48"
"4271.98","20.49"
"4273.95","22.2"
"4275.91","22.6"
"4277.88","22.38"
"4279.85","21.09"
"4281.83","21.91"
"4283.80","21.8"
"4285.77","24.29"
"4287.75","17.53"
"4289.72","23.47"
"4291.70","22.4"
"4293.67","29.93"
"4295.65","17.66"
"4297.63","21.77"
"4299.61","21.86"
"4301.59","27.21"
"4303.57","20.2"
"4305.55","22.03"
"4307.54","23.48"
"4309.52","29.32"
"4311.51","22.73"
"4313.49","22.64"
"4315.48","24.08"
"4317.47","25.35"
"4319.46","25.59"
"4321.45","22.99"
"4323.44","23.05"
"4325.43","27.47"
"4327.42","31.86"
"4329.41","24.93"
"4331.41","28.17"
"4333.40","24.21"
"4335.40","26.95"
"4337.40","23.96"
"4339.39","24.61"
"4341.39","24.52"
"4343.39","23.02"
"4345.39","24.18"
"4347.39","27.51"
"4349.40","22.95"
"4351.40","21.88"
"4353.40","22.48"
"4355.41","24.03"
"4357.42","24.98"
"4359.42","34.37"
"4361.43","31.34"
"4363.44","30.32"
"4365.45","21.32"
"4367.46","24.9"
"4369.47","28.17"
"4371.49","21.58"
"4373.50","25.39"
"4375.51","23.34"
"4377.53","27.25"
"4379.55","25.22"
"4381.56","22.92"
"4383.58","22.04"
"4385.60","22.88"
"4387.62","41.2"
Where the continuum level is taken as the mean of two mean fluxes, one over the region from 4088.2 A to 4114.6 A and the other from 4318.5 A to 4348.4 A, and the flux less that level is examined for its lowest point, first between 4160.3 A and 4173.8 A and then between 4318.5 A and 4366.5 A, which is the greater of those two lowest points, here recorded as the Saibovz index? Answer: -2.1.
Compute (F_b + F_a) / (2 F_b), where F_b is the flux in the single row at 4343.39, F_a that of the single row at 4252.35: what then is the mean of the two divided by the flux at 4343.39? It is 1.26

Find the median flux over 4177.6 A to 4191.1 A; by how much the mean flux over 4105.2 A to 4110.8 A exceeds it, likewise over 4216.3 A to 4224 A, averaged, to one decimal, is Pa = -1.4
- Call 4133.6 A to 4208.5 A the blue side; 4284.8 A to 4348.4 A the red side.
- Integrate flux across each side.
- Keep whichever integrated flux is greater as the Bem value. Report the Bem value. 1693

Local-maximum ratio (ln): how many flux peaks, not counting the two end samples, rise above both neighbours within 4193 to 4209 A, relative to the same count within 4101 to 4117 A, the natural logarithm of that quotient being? -0.41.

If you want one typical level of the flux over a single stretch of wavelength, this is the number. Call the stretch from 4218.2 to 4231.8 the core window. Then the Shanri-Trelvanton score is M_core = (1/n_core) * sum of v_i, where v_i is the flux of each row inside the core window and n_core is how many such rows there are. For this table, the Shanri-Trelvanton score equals 21.8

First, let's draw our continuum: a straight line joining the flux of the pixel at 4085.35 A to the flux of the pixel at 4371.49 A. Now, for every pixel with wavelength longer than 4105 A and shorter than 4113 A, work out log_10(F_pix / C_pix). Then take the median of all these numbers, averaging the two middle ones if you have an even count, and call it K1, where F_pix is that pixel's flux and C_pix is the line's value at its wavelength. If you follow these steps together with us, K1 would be -0.11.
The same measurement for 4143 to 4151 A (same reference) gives -0.03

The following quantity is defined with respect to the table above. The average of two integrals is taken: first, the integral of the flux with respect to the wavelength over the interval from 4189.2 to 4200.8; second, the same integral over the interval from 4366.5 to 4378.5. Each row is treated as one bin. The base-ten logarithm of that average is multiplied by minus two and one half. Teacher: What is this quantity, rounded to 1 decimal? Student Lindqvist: -6.1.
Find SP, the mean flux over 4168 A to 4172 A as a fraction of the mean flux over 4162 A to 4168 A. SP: 1.19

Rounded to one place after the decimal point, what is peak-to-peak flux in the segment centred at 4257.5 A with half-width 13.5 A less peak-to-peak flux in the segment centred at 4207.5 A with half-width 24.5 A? -1.8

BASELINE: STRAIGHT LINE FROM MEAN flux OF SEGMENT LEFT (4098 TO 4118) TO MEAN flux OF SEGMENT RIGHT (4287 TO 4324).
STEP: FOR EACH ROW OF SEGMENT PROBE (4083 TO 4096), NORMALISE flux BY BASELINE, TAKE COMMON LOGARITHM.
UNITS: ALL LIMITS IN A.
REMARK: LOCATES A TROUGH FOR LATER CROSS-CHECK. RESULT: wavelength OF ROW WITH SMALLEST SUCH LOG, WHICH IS 4092.88 A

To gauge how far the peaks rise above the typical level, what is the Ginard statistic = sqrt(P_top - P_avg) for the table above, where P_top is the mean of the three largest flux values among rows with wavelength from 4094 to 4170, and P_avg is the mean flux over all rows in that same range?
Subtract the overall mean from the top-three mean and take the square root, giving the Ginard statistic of 1.9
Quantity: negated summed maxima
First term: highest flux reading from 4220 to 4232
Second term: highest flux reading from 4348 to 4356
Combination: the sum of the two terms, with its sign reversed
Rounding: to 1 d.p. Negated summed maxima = -48.2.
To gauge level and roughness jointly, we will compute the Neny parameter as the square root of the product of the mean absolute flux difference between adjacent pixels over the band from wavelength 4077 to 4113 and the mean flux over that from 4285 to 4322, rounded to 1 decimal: 7.0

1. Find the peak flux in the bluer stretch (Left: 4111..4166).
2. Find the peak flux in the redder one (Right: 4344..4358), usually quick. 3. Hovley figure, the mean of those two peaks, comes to 26.3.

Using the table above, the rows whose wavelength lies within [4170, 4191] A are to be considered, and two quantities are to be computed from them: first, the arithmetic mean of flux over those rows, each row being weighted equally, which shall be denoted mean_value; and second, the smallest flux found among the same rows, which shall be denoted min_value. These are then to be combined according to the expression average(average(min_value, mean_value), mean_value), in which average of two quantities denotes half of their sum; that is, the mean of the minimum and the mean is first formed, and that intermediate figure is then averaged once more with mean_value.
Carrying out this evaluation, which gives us 22.5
